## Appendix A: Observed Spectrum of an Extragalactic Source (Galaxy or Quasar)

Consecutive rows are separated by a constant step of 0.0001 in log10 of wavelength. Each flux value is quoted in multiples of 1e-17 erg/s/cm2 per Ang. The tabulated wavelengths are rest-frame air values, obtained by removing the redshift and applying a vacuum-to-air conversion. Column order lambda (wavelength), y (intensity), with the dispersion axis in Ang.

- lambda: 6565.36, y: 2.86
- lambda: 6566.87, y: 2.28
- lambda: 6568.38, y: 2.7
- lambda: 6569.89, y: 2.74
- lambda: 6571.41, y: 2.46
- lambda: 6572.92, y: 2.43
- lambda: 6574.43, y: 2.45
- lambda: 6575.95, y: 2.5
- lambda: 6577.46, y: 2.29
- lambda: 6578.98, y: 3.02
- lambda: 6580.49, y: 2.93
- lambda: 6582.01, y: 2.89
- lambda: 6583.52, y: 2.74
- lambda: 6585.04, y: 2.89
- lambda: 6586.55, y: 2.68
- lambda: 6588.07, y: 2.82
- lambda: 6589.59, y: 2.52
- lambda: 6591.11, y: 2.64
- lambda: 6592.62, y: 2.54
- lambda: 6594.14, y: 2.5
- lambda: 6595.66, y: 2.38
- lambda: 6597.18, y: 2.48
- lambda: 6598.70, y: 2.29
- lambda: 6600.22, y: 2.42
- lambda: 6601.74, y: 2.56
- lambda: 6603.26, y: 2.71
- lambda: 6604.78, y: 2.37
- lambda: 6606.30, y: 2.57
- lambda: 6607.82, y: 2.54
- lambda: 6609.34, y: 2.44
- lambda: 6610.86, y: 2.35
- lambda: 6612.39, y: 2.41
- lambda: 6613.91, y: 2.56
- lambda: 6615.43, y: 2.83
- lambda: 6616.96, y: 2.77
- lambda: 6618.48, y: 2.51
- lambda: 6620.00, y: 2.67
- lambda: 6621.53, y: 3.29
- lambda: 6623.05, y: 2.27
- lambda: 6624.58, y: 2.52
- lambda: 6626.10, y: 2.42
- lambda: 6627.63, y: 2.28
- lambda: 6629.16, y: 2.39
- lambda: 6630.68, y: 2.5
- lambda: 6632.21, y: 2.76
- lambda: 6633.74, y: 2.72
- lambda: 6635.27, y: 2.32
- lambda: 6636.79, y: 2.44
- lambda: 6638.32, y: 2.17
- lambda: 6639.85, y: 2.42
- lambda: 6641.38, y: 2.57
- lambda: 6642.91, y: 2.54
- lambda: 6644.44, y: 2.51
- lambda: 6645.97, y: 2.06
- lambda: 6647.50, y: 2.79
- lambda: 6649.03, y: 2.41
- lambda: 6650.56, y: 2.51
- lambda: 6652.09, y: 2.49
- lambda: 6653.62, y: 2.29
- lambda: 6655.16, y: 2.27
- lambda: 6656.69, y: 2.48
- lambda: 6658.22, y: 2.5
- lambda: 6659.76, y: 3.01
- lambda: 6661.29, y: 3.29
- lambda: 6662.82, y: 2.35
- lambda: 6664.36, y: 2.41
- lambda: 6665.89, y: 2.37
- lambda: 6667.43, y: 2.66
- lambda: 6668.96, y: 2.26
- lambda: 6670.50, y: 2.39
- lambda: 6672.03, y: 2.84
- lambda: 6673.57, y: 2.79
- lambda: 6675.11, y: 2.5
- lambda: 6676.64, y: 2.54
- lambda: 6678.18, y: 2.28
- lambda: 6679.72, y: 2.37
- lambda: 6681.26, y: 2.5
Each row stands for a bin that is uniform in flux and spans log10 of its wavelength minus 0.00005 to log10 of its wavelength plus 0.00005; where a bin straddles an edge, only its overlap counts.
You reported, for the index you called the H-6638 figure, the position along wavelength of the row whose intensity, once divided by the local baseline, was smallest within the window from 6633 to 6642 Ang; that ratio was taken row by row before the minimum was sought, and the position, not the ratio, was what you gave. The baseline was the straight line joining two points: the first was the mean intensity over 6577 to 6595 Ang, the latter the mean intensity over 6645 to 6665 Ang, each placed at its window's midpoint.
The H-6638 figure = 6638.32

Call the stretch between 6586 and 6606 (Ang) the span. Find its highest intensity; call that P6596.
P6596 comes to 2.82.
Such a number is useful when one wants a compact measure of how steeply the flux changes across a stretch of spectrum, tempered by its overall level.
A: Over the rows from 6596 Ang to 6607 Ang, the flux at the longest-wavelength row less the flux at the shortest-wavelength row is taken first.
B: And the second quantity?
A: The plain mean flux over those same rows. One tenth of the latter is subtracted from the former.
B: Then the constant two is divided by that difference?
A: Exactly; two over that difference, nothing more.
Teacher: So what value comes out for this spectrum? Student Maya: -12.6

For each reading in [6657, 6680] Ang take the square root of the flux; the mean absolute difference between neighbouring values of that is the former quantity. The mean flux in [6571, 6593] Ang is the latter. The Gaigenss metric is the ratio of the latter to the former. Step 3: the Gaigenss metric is 31.6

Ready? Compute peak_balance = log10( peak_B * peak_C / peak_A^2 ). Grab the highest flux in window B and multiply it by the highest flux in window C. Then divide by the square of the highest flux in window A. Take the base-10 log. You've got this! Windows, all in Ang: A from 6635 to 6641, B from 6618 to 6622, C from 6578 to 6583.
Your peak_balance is 0.222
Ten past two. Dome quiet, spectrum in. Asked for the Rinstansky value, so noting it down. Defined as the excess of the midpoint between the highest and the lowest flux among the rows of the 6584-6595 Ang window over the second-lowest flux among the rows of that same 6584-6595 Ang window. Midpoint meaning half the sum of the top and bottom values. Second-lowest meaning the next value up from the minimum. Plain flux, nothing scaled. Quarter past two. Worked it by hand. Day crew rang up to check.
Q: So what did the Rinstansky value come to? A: 0.175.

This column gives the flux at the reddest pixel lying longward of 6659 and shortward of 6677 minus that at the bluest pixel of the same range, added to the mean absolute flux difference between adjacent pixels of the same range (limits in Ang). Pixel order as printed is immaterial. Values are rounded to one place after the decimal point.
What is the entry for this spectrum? -0.2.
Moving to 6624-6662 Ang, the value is 1.0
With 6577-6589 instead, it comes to 0.7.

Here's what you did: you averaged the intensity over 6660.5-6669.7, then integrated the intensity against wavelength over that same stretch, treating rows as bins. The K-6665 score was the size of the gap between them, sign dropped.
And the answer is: 21.0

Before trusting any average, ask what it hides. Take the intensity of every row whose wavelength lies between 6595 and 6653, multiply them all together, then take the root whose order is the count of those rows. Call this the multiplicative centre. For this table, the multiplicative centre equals 2.50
